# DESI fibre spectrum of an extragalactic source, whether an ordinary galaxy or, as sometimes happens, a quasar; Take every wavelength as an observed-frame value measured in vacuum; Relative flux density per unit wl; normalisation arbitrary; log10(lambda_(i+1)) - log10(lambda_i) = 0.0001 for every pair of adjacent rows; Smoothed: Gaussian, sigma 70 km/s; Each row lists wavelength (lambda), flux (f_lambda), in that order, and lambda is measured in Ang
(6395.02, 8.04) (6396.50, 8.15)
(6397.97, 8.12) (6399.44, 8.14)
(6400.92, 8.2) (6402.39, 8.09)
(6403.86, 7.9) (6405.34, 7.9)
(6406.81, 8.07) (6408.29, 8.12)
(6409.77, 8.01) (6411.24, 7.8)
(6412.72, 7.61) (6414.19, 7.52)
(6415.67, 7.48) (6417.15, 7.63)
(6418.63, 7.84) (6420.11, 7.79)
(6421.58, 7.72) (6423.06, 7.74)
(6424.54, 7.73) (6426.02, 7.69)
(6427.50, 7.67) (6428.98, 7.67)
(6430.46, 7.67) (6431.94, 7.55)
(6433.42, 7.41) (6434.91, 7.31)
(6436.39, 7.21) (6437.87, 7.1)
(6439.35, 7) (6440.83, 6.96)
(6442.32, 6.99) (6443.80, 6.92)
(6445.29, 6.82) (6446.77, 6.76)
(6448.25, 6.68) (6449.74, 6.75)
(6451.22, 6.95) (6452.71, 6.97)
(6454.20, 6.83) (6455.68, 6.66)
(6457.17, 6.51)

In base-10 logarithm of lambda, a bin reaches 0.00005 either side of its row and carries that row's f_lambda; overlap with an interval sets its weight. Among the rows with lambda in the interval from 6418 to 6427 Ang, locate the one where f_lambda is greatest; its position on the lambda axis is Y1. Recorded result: 6418.63 Ang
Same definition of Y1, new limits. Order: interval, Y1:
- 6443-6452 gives 6451.22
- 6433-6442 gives 6433.42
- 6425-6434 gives 6426.02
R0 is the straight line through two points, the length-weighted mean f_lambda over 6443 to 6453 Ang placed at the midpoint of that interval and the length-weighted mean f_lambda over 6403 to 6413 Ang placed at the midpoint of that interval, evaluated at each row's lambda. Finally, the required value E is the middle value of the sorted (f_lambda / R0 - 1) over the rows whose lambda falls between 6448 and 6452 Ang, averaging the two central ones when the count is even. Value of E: -0.005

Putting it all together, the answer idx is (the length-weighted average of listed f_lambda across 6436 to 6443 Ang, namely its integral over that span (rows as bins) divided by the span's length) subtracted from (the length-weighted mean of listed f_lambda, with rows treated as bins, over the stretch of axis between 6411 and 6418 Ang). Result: 0.55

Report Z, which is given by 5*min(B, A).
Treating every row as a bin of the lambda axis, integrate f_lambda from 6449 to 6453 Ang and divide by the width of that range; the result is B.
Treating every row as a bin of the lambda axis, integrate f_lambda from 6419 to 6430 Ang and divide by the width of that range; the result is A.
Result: 34.4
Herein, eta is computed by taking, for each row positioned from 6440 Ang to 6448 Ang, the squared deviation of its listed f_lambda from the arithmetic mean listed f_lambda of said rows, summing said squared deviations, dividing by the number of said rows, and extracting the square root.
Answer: 0.087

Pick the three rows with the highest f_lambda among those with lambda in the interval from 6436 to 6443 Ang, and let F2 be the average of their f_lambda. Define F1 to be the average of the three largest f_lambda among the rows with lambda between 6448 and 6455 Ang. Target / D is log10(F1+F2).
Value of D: 1.15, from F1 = 6.9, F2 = 7.103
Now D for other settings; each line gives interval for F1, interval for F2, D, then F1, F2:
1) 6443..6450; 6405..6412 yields 1.17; 6.8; 8.067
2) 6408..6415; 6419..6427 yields 1.20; 8.0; 7.753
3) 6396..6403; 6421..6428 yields 1.20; 8.2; 7.730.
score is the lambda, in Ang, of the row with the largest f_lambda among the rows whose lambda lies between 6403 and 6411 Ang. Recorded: 6408.29 Ang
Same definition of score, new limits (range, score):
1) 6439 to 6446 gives 6439.35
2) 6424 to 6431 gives 6424.54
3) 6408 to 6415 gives 6408.29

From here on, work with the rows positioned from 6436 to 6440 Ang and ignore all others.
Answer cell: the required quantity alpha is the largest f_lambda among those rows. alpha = 7.21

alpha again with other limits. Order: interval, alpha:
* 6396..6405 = 8.2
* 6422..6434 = 7.74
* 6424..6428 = 7.73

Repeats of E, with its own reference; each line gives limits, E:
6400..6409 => 0.005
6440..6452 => -0.007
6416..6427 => 0.026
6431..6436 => 0.025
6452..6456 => 0.025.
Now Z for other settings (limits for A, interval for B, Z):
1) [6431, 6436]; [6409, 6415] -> 37.1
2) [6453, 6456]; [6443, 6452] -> 34.0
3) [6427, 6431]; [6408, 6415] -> 38.4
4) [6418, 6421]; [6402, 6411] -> 39.1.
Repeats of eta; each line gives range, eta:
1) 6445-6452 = 0.091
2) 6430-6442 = 0.240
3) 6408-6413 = 0.196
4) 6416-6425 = 0.065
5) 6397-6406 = 0.117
